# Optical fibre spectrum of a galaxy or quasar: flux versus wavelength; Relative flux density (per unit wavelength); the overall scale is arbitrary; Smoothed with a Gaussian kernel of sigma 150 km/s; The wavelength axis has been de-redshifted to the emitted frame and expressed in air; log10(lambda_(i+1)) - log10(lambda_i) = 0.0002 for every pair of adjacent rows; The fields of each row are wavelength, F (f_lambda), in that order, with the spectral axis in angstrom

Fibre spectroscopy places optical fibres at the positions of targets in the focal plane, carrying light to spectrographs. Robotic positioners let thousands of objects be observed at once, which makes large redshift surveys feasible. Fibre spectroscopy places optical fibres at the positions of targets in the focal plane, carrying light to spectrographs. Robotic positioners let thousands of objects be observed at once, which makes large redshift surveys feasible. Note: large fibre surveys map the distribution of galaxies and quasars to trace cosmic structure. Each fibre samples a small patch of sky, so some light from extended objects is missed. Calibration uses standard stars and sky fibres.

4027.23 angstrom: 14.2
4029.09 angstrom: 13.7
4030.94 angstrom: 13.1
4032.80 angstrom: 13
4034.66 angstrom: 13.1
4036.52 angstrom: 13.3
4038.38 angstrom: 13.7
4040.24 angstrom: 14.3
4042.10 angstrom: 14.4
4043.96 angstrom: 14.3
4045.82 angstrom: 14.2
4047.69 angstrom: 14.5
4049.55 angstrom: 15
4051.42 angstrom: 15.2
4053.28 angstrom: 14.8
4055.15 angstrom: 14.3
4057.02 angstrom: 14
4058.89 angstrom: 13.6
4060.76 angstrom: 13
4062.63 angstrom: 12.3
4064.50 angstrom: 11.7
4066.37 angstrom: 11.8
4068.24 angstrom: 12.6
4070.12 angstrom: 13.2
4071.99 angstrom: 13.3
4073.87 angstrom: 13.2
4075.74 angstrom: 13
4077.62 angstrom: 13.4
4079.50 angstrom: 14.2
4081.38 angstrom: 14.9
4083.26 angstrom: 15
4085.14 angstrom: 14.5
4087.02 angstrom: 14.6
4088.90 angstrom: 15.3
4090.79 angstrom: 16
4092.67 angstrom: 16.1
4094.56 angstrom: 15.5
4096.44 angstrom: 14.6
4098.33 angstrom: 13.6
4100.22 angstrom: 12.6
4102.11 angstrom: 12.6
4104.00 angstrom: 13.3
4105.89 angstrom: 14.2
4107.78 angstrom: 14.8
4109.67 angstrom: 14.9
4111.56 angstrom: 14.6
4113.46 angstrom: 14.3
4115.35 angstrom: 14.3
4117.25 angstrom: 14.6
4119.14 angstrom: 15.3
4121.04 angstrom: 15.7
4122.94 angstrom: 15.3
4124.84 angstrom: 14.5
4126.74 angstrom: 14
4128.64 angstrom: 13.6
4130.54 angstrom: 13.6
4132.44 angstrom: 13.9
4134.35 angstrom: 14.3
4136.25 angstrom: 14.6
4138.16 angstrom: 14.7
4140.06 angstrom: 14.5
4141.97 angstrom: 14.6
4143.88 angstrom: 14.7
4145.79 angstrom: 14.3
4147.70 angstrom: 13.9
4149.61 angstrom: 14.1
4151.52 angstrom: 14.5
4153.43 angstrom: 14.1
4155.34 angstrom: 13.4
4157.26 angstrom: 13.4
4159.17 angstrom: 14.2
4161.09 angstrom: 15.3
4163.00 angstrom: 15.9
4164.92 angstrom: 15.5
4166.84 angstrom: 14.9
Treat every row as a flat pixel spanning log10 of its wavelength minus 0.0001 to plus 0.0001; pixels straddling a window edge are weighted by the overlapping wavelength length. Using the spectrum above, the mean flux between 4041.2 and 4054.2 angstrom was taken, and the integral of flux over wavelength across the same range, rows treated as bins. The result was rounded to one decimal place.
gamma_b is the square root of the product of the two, 52.8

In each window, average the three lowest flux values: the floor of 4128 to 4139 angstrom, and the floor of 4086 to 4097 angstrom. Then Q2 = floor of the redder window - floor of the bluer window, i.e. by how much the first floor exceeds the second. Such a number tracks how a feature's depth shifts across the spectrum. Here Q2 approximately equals -1.1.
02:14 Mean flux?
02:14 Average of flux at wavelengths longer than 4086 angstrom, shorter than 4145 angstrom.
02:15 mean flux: 14.5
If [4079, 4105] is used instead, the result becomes 14.5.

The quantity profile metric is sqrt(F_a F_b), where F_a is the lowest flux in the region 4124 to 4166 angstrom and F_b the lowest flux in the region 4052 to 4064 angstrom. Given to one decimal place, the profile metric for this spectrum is 12.8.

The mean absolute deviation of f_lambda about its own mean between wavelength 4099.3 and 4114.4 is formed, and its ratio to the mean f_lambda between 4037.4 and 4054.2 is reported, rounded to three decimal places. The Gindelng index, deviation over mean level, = 0.056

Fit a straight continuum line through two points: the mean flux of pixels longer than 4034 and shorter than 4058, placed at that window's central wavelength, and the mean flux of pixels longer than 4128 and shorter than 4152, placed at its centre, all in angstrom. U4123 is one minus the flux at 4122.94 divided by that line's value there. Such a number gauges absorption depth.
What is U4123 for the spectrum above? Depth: -0.07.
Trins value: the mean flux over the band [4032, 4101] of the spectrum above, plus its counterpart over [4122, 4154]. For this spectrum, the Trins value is 28.3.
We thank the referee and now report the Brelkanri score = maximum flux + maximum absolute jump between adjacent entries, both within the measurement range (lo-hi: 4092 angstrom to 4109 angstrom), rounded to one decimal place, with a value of 17.1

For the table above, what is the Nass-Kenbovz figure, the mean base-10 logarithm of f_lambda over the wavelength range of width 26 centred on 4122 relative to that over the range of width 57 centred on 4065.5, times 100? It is 101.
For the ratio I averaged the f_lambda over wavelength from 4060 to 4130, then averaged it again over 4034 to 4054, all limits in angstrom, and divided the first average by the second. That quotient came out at 0.99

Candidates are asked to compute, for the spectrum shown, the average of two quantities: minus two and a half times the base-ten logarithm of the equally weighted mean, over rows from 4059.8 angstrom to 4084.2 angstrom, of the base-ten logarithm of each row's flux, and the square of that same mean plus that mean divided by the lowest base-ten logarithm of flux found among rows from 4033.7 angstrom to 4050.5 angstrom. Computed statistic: 1.07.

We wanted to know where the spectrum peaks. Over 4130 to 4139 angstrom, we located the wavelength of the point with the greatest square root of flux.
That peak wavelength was 4138.16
